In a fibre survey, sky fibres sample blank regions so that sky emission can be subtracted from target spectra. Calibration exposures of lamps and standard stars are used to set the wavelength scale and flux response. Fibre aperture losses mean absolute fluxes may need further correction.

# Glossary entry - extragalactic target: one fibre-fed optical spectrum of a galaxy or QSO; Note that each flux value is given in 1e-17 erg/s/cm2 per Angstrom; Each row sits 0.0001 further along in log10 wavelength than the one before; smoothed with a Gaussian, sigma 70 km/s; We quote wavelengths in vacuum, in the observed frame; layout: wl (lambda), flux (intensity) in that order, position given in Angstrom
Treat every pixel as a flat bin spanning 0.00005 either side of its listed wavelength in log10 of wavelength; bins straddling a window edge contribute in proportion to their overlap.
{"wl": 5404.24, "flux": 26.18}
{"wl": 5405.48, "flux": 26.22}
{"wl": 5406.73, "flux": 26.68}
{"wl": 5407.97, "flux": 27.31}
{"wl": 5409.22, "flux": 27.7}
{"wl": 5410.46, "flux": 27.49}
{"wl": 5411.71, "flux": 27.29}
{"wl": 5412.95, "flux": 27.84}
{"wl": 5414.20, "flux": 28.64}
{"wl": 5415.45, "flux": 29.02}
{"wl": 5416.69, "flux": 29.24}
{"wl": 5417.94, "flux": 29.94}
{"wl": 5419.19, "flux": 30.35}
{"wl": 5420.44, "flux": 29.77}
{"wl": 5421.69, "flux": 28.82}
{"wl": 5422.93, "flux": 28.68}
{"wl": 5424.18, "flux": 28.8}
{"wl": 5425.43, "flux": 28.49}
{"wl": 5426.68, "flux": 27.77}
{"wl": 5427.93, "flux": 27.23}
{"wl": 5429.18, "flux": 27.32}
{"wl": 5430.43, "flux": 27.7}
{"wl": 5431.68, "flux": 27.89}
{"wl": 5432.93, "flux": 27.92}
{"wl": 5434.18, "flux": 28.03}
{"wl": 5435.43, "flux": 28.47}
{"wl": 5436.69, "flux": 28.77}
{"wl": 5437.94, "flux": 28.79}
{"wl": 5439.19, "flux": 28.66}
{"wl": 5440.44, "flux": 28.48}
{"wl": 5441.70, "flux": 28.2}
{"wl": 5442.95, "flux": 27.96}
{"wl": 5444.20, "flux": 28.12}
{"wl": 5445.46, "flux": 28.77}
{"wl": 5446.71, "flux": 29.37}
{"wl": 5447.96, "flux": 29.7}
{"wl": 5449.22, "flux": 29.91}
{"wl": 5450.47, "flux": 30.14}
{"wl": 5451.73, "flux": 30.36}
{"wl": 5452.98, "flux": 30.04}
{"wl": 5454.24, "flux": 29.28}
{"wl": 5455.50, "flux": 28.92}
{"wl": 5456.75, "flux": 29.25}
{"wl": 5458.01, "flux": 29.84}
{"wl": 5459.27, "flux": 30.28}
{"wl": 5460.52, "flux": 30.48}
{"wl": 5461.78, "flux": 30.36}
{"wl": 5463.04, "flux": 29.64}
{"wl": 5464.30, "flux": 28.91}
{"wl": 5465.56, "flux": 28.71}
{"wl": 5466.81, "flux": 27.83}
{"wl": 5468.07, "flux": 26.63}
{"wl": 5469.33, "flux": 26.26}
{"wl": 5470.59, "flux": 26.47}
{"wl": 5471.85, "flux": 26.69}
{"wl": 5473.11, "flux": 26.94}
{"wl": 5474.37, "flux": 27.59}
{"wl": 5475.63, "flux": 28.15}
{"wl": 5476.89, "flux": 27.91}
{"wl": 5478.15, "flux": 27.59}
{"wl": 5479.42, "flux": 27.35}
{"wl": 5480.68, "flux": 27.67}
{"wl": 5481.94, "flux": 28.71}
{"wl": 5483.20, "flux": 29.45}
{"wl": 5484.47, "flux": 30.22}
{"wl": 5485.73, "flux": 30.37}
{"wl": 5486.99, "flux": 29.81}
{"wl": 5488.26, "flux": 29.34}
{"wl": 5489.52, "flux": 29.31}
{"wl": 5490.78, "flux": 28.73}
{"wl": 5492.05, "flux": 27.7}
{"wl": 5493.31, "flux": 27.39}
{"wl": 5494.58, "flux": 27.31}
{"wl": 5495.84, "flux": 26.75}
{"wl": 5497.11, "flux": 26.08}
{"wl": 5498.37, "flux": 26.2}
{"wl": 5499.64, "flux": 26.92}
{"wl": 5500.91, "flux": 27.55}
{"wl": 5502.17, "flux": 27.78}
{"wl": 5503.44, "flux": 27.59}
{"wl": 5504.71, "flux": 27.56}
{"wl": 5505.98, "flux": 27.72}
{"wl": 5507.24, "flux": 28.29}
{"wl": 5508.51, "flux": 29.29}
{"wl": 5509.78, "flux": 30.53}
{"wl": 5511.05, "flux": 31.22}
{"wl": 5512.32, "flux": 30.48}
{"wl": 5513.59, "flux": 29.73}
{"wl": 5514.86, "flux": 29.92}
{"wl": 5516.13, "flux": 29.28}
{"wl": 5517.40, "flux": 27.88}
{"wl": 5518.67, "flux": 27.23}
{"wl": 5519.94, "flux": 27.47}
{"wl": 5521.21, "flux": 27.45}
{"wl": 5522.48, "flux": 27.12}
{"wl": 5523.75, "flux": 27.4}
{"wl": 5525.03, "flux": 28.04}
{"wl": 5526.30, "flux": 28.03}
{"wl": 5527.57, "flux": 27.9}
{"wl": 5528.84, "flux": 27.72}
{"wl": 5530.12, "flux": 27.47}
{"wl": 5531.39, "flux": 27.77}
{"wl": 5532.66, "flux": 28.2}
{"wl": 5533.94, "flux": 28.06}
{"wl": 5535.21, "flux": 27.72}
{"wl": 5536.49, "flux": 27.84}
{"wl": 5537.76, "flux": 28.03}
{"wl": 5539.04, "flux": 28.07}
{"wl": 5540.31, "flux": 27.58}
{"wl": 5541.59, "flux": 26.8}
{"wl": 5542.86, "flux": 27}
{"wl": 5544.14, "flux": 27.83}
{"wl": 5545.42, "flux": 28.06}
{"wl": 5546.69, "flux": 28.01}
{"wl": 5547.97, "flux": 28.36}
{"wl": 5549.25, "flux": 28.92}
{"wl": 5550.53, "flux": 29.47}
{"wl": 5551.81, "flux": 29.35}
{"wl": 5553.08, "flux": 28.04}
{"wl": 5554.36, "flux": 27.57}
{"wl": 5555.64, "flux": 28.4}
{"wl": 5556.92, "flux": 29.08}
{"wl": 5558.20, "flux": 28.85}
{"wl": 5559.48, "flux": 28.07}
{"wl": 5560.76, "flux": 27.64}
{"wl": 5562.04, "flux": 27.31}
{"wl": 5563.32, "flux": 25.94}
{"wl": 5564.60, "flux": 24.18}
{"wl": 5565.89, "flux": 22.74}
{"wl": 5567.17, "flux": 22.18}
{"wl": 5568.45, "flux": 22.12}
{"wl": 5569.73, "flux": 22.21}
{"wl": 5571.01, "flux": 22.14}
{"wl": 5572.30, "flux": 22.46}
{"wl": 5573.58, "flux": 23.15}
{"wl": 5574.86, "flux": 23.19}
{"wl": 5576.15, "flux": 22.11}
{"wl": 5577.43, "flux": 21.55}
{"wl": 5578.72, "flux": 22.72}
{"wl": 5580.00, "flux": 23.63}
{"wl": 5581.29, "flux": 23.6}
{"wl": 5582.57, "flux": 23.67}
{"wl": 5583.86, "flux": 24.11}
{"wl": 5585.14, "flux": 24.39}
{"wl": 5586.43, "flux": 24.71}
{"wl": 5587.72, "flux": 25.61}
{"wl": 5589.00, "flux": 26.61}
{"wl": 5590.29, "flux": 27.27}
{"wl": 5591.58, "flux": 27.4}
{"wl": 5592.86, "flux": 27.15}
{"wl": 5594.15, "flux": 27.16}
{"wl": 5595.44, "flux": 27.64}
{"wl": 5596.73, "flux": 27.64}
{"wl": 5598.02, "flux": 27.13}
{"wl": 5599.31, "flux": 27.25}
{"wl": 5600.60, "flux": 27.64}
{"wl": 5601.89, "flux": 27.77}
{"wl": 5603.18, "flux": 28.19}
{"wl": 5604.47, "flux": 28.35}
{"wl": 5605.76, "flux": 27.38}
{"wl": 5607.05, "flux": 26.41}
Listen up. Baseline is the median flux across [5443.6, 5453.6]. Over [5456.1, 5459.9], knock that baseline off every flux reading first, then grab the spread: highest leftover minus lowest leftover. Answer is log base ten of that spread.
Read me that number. 0.01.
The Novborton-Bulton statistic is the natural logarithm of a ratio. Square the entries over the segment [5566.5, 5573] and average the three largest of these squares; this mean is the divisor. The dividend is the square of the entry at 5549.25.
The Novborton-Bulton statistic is 0.52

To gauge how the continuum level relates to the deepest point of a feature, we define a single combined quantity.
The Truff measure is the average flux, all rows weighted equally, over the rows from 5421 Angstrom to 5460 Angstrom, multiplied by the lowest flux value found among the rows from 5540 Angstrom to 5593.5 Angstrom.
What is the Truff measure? 620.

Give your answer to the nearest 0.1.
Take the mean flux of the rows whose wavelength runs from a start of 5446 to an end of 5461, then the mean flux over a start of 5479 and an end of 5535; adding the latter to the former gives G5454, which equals 58.1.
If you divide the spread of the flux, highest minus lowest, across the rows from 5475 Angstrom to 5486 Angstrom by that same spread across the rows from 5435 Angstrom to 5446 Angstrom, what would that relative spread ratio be 3.6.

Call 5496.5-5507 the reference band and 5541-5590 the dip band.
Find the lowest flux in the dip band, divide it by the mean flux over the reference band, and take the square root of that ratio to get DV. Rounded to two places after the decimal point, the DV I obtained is 0.89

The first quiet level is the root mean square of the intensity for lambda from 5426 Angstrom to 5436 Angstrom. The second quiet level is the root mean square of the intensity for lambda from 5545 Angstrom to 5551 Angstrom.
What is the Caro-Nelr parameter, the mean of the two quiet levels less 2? 26.2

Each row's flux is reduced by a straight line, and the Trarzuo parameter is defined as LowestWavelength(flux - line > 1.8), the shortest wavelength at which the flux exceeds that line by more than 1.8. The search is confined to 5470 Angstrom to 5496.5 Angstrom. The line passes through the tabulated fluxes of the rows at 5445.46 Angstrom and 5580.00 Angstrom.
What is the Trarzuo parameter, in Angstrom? 5483.20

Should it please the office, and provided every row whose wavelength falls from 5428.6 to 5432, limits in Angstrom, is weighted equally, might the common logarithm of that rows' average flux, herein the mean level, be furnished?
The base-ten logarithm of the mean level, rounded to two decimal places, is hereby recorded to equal 1.44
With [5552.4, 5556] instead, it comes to 1.45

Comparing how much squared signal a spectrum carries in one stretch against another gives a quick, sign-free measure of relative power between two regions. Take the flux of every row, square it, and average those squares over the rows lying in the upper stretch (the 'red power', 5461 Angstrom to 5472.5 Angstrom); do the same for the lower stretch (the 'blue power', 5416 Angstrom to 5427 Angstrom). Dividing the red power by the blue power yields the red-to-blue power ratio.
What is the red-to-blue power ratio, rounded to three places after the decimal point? 0.924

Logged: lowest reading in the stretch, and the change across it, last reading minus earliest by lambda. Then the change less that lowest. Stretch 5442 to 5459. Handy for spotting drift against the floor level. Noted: -26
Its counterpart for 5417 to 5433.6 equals -29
